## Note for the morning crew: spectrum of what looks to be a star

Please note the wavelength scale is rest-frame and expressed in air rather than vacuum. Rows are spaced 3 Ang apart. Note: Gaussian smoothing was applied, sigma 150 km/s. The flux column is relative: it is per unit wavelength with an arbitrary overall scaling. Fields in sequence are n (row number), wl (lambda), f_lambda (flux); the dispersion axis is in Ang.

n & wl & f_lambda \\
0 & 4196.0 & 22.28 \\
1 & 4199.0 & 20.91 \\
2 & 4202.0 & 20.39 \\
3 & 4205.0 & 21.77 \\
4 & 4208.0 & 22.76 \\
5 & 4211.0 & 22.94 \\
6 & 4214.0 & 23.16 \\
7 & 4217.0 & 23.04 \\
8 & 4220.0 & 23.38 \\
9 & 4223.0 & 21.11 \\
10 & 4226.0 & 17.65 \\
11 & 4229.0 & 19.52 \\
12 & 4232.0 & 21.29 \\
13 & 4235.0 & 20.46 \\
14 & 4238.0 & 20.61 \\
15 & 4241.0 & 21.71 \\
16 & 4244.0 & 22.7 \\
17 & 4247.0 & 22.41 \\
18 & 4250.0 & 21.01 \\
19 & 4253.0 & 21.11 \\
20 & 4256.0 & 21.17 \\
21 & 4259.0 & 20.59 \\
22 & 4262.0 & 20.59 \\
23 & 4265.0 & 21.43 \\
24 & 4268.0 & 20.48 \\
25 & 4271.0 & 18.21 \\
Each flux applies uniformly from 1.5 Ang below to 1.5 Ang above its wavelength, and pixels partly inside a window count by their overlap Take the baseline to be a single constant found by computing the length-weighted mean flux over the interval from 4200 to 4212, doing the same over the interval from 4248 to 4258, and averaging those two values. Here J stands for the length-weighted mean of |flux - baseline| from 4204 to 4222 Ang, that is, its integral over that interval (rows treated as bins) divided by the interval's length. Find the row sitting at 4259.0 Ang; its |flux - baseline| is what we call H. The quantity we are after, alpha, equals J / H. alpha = 1.5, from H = 0.92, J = 1.3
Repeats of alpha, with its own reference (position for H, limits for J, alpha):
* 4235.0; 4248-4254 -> 0.5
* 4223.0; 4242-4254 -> 1.9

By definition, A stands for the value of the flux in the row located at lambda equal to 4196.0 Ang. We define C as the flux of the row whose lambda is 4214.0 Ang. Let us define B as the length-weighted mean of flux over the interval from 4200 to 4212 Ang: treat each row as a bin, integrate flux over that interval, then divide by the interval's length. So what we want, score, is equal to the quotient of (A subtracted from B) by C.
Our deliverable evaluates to -0.02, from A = 22.28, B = 21.9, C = 23.16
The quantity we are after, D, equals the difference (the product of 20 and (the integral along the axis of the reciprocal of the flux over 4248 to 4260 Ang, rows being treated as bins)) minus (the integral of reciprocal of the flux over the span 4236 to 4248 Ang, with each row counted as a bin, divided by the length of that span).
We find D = 11.36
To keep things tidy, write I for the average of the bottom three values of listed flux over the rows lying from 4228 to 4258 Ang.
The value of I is 20.2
